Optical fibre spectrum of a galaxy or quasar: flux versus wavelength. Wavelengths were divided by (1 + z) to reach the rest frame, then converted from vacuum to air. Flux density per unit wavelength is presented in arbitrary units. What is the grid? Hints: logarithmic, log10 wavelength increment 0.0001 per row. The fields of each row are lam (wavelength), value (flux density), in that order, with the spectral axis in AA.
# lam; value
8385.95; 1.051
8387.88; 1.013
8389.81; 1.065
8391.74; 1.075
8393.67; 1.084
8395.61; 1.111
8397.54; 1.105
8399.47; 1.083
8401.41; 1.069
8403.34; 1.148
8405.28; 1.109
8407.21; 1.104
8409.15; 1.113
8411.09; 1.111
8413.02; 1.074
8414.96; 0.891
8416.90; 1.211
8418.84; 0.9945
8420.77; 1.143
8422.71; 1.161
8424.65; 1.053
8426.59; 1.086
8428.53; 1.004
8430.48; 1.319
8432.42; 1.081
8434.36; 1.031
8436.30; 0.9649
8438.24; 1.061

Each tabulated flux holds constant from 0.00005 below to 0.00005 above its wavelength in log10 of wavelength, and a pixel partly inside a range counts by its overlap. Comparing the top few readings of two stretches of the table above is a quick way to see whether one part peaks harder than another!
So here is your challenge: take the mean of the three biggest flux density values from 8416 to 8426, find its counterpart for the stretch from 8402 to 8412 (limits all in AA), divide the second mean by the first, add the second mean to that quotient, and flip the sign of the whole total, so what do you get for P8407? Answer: -2.08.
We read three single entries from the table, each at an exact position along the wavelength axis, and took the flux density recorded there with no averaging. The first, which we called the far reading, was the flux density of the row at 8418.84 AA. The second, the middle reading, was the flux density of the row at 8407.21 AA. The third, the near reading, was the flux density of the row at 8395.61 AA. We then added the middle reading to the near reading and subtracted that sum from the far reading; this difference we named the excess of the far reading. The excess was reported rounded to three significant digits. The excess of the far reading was -1.22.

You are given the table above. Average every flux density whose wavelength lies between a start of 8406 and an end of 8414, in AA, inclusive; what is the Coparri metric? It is 1.10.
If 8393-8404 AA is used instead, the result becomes 1.10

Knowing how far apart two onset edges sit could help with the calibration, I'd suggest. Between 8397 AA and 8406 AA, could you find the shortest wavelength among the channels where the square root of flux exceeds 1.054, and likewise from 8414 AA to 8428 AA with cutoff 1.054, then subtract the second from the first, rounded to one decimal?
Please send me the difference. -13.6 AA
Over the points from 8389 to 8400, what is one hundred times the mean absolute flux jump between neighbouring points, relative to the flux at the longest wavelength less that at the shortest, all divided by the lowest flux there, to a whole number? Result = 77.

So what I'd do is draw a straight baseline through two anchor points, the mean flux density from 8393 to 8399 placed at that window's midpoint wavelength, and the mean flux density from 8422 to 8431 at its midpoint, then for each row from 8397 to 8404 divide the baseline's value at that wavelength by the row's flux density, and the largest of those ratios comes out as 1.03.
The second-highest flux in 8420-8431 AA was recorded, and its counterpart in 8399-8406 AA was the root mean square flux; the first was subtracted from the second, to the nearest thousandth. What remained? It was -0.058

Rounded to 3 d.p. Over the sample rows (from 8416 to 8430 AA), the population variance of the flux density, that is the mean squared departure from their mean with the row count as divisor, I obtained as 0.006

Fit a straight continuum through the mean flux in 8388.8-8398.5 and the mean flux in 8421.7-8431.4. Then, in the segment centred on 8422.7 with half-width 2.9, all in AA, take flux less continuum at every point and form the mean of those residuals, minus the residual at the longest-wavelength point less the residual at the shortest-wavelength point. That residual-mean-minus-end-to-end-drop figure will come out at 0.09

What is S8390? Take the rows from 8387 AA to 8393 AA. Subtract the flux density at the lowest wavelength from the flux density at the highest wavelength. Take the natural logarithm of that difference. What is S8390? -2.78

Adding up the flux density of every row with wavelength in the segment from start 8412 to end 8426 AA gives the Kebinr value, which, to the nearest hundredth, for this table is 7.53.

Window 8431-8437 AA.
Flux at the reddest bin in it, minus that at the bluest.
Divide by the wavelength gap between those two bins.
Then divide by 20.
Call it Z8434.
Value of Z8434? -0.0015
